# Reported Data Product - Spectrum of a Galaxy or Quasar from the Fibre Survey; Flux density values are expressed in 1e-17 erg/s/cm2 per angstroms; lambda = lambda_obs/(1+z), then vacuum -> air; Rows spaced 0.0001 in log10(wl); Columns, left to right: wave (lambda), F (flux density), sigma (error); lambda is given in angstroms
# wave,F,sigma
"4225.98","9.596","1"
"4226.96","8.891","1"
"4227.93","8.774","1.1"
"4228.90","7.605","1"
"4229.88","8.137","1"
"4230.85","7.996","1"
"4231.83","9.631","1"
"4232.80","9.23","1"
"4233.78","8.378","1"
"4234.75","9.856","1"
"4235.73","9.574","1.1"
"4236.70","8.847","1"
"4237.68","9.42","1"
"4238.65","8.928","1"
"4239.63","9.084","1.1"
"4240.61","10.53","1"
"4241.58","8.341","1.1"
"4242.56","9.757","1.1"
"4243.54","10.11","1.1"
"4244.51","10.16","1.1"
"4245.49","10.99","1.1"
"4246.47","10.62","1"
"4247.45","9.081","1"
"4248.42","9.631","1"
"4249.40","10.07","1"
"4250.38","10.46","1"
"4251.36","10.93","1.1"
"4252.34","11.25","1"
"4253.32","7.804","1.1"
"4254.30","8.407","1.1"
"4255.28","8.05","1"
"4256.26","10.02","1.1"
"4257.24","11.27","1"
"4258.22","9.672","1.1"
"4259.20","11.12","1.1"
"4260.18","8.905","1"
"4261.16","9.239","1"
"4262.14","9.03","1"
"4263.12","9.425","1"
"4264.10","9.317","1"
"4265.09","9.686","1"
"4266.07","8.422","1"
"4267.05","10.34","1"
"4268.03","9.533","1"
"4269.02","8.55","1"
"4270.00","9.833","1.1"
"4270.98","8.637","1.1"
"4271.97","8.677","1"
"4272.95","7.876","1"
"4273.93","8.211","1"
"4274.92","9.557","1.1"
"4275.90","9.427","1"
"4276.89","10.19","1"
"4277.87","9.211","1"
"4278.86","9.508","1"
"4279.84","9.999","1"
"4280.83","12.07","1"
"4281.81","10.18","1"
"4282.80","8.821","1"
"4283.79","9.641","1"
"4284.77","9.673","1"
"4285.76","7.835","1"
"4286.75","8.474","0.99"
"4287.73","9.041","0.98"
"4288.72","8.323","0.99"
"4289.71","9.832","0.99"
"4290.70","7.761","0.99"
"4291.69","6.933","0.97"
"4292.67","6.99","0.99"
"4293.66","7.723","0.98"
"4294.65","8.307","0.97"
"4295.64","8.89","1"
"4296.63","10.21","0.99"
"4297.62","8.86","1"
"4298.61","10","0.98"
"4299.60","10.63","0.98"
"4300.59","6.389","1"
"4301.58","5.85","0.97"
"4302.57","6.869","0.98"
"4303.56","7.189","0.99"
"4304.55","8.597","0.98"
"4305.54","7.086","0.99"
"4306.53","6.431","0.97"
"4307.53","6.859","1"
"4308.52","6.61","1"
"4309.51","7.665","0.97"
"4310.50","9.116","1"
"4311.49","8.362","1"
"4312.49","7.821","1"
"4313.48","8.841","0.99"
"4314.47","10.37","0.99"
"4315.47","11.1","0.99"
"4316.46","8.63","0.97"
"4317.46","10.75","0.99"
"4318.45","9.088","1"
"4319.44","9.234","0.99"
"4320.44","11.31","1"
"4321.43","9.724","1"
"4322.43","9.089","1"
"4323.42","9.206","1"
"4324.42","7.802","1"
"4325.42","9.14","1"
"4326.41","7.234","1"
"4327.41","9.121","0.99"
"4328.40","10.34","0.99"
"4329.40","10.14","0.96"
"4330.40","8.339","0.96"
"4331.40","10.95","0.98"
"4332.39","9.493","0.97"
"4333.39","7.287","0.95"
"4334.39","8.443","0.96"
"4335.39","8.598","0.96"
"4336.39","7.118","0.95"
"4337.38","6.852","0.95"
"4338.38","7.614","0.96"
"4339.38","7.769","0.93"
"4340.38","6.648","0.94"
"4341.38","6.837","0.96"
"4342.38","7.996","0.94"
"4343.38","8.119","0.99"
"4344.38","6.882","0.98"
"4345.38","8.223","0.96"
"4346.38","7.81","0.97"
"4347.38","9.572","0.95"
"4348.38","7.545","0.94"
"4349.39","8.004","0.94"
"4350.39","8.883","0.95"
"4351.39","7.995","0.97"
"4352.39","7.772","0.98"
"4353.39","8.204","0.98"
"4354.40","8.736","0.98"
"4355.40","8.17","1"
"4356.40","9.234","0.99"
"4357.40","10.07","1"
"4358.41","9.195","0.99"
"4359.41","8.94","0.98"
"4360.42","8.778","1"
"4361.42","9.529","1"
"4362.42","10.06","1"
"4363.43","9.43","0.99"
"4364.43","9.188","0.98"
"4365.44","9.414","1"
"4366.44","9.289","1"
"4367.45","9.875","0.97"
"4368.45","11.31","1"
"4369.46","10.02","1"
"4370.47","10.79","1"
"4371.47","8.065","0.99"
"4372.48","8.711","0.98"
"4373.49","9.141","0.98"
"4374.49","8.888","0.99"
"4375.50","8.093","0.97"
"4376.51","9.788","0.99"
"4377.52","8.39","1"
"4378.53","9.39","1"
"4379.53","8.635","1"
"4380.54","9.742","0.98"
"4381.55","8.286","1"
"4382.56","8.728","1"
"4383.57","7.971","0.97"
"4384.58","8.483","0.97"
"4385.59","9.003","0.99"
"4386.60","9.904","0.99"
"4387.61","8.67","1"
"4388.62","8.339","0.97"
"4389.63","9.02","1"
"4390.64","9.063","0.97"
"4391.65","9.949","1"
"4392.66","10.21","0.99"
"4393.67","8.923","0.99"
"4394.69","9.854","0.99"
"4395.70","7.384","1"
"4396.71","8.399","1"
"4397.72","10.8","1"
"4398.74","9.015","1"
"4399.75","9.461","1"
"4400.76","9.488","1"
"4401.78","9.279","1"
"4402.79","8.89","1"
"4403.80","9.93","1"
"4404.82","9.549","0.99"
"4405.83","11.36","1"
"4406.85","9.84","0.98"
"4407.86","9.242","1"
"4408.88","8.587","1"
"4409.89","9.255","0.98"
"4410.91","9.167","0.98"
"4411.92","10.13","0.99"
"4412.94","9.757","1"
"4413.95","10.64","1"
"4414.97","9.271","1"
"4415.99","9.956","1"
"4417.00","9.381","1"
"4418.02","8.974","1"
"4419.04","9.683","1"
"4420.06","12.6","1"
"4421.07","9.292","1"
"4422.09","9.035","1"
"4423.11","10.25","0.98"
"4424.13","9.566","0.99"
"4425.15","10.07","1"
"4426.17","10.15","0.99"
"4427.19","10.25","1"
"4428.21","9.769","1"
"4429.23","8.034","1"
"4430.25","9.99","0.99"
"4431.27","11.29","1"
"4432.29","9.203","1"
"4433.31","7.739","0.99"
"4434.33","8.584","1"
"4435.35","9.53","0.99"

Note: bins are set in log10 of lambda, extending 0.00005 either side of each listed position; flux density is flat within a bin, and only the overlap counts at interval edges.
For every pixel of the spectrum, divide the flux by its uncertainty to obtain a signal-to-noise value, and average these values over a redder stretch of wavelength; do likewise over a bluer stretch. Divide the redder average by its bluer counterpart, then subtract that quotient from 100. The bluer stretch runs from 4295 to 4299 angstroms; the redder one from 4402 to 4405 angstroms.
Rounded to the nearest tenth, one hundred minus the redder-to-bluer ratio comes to 99.0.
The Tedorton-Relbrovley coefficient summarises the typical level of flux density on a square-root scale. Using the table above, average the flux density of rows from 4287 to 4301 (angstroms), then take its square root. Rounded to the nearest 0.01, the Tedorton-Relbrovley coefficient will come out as 2.93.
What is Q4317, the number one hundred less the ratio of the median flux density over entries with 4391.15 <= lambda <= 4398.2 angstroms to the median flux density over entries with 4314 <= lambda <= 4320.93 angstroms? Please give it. 99.0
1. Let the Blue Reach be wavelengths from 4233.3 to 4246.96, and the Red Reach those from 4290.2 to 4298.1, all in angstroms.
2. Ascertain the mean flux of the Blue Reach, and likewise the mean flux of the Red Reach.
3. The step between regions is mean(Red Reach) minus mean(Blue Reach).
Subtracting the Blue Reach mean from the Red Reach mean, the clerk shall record -1.4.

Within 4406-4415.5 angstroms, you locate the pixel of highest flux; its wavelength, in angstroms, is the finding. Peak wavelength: 4413.95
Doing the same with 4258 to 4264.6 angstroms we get 4259.20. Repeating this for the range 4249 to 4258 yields 4257.24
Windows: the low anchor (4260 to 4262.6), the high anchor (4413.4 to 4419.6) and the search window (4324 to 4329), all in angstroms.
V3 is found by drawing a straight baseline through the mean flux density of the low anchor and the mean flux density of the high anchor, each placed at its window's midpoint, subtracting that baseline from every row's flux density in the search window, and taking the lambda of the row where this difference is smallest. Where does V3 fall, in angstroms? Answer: 4326.41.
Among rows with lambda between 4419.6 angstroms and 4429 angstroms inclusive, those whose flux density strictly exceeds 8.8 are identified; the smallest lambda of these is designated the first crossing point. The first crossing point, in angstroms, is 4420.06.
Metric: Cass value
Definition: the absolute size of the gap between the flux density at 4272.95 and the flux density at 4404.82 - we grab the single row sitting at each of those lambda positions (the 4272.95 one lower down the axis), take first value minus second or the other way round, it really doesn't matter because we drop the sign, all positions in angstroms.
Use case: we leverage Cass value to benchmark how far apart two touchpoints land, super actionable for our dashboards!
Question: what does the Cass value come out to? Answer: 1.7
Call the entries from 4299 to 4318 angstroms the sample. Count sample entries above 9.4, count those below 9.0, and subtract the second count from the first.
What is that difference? -10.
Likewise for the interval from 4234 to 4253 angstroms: 11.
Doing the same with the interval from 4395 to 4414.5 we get 6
